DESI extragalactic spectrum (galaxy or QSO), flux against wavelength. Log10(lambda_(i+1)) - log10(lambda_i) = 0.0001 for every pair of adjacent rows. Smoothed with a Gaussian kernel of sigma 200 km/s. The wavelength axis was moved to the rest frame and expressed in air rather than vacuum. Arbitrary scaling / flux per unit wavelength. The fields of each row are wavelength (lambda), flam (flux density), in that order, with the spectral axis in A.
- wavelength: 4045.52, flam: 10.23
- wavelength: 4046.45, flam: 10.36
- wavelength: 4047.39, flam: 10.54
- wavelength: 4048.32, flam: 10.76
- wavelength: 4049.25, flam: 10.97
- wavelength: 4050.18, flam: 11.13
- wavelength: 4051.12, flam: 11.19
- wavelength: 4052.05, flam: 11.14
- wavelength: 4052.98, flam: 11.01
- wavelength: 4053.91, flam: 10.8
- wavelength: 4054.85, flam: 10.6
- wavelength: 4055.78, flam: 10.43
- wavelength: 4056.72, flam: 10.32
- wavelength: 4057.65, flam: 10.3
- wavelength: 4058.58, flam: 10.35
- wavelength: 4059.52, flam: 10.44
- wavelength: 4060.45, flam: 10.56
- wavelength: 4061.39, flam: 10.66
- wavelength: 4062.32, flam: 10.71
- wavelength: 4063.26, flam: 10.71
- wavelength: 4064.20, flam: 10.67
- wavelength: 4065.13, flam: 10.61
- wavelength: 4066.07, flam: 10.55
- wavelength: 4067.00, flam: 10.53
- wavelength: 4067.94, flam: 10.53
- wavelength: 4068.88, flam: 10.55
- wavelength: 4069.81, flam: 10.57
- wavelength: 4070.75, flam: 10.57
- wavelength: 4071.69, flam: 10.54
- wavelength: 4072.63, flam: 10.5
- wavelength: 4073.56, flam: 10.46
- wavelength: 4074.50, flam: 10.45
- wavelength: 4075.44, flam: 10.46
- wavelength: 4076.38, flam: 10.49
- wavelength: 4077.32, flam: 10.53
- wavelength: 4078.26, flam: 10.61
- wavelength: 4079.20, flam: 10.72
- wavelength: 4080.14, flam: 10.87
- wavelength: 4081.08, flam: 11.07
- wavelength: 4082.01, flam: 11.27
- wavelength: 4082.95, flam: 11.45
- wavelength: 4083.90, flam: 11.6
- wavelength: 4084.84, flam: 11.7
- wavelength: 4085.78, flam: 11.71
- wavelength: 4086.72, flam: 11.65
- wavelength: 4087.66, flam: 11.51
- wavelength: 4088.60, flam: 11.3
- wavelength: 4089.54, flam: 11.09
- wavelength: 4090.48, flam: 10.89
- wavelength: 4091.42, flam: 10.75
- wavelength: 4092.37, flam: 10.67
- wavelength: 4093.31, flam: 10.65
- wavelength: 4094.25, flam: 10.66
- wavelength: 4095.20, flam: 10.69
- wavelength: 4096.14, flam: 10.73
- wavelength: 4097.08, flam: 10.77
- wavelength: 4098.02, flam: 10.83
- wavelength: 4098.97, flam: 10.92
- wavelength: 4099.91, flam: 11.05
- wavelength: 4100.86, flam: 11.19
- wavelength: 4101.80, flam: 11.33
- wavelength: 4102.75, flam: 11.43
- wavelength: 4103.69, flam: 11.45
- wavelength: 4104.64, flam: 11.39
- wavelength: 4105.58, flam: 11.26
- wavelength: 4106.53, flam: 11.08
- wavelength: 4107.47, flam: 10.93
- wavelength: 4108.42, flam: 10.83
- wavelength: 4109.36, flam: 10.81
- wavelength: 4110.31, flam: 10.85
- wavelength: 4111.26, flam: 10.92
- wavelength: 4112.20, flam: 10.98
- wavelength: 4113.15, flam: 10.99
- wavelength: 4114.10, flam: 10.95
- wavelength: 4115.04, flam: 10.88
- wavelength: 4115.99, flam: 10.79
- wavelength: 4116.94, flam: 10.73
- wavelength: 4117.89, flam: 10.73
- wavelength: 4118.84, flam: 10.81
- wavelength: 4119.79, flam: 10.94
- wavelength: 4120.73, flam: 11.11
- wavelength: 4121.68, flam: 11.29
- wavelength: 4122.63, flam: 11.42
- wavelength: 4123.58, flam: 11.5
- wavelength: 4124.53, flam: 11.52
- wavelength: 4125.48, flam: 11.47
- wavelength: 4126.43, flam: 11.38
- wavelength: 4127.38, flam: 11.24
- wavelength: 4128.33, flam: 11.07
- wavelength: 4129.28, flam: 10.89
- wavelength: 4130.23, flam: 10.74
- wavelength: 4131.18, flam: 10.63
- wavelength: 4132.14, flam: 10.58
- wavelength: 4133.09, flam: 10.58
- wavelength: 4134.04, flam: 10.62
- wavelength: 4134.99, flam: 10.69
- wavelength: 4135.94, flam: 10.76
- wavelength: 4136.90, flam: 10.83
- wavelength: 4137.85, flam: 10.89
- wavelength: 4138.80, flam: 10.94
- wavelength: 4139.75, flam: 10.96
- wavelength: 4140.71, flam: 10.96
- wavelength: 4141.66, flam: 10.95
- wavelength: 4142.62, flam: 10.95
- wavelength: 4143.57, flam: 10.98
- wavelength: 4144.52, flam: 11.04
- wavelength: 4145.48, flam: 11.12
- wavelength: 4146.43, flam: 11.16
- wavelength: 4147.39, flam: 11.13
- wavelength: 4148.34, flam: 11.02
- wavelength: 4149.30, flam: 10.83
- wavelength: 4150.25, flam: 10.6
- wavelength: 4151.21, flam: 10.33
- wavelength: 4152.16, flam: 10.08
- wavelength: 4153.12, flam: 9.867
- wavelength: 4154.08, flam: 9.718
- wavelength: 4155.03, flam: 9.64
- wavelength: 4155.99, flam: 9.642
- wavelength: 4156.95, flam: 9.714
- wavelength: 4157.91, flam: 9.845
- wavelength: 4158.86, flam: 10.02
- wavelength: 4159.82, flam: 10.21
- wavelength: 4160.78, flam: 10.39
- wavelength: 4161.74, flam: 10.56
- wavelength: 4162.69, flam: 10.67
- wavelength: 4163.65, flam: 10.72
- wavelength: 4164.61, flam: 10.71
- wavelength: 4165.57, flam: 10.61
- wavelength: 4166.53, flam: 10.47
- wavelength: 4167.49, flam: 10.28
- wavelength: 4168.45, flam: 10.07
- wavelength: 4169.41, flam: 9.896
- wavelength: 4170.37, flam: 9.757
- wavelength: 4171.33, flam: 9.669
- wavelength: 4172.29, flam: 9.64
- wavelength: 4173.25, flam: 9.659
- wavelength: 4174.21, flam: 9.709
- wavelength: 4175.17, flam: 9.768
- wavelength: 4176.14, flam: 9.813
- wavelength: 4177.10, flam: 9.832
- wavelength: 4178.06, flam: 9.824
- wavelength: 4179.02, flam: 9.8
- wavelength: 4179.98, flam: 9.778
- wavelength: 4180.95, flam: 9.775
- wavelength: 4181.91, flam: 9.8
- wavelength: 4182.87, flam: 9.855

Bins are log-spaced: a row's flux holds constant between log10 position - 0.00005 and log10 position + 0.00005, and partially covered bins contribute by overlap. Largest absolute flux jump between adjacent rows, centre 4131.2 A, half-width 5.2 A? 0.180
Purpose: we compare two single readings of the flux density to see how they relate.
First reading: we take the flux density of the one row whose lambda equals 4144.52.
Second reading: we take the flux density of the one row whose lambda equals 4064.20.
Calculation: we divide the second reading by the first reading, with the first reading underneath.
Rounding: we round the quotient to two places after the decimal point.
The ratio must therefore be 0.97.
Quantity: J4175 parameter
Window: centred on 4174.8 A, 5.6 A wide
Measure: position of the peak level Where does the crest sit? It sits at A 4177.10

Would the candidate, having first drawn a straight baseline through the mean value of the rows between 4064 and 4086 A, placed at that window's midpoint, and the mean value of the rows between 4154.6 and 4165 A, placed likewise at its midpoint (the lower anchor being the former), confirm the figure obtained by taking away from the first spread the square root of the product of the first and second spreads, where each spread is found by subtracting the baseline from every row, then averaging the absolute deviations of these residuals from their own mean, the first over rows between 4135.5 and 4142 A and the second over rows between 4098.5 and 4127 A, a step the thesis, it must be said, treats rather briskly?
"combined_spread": -0.06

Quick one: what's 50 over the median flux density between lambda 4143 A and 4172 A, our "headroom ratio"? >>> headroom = 4.83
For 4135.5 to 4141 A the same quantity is 4.58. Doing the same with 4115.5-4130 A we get 4.50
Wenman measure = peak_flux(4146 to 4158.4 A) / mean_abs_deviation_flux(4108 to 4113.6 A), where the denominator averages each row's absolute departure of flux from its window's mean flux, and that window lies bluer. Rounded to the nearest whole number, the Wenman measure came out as 167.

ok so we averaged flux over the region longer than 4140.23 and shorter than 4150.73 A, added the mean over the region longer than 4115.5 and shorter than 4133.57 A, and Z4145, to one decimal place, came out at 22.0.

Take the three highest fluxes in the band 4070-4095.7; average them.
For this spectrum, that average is 11.7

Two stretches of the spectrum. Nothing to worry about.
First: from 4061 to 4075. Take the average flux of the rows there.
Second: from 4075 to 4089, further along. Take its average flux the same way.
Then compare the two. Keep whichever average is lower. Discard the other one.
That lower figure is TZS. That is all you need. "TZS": 10.57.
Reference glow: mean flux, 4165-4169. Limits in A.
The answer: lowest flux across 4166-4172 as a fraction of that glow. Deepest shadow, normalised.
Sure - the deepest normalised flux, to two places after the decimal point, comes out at 0.93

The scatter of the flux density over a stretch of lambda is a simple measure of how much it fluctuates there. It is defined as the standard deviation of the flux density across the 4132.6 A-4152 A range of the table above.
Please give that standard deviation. 0.21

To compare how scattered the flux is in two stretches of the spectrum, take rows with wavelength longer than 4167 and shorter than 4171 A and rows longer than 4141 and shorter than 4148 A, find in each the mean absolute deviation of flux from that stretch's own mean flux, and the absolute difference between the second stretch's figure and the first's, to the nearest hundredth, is 0.10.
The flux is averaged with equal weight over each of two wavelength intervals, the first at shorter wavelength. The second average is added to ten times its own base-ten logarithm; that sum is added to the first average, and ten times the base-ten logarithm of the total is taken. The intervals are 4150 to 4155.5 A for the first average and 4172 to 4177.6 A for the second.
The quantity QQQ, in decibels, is 14.72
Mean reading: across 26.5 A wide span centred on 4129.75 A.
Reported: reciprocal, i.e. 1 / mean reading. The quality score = 0.0912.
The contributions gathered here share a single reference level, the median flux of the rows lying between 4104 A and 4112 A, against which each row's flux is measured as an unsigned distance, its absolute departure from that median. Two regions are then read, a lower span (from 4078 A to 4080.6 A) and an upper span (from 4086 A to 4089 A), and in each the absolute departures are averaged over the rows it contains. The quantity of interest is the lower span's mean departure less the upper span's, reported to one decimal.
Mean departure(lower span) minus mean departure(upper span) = -0.4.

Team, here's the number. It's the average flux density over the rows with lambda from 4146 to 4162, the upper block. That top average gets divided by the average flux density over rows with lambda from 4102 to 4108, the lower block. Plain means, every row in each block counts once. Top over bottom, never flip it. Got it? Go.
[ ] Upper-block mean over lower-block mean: 0.91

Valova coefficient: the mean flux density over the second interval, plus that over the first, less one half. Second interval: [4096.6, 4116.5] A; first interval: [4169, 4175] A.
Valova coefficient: 20.3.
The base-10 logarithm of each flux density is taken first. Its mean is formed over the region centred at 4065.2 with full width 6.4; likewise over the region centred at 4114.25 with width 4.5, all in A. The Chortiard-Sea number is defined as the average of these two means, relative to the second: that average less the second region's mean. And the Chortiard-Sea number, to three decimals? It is -0.006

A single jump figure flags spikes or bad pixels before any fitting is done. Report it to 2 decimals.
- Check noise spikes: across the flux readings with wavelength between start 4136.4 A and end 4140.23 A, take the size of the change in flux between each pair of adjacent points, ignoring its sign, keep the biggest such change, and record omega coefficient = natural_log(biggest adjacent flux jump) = -2.81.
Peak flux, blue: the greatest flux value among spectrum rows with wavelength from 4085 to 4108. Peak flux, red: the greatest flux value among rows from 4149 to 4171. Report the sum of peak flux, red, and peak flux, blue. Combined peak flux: 22.5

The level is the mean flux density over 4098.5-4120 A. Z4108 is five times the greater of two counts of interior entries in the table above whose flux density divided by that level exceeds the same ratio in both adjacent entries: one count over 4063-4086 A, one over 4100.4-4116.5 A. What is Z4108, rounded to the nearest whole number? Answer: 10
